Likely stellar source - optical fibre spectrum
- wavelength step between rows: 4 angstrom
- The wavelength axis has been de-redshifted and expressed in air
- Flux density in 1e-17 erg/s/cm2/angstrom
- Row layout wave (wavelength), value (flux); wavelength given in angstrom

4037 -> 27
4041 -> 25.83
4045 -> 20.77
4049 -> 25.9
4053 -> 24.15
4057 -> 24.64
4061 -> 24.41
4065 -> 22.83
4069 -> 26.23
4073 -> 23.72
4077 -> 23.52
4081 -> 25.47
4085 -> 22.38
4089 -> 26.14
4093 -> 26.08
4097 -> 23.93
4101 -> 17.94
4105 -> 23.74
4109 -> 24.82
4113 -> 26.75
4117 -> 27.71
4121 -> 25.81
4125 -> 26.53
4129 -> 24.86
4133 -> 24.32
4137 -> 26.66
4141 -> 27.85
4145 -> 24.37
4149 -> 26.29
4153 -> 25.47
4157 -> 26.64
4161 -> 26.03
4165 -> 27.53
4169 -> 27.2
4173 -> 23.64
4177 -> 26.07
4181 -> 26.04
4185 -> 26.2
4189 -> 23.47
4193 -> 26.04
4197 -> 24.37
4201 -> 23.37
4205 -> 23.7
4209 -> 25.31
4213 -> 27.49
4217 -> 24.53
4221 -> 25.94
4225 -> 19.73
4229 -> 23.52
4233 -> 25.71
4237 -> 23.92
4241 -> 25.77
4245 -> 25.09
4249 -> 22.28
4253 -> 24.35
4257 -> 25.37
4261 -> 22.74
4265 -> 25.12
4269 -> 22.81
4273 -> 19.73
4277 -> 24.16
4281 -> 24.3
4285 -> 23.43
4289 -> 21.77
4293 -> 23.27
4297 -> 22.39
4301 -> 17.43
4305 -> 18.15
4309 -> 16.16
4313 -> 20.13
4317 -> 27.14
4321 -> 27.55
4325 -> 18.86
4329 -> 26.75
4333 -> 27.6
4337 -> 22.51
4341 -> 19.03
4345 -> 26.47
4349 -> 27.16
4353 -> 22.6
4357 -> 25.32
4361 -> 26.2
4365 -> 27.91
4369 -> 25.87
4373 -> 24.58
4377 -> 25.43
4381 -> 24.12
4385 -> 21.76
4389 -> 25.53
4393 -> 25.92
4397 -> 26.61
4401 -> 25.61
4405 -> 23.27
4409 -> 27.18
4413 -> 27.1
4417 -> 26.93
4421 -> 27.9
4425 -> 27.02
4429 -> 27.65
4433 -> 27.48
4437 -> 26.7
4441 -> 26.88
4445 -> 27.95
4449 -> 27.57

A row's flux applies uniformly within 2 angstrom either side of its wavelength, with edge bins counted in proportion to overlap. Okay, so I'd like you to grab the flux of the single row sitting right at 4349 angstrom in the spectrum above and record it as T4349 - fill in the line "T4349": 27.16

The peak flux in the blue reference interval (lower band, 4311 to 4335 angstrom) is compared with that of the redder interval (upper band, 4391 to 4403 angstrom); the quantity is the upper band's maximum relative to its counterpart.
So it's 0.96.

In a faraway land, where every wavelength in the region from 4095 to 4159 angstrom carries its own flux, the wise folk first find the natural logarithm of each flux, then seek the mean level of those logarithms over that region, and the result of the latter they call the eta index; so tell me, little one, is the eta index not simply 3.22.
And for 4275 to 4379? 3.15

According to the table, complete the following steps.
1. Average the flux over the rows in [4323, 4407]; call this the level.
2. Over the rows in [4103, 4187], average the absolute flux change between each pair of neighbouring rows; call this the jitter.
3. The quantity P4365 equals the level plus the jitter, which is 26.1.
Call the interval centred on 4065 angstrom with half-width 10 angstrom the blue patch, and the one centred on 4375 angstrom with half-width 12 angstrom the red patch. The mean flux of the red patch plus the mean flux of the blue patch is 49.3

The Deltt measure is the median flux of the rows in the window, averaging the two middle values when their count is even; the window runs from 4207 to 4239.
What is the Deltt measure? 24.9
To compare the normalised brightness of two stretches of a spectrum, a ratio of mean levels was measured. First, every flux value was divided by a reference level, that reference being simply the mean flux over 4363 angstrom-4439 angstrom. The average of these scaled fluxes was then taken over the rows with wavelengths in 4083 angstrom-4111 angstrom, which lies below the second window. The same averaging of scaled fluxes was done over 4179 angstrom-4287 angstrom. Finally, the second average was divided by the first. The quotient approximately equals 1.03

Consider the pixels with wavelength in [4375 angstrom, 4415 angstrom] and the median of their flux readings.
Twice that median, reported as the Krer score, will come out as 51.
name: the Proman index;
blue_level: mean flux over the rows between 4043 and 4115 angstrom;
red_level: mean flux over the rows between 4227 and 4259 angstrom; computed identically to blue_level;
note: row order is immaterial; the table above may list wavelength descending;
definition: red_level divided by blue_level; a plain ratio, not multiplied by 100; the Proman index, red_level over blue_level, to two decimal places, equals 1.02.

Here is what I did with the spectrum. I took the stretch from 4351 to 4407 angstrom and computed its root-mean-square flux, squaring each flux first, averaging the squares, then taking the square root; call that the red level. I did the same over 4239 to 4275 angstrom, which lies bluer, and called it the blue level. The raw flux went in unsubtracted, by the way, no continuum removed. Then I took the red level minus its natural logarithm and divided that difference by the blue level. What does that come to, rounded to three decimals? 0.921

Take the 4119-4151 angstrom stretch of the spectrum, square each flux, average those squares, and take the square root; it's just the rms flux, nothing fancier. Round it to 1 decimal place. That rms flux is 25.9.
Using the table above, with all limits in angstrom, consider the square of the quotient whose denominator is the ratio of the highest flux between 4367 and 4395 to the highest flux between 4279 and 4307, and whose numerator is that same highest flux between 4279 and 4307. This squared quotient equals 519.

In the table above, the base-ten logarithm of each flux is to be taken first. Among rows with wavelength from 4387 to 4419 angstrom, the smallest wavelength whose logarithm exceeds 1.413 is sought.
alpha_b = 4393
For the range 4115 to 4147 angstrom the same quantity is 4117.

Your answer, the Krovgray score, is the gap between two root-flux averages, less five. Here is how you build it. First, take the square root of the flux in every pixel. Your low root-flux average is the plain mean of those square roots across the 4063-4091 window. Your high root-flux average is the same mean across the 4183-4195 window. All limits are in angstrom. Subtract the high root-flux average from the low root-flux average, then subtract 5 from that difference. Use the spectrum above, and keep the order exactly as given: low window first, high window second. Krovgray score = -5.09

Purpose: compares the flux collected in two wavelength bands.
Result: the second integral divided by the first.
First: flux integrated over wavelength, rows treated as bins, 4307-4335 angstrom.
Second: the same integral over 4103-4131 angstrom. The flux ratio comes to 1.10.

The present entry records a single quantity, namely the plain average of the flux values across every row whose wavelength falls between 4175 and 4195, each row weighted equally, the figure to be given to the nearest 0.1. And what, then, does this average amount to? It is 25.6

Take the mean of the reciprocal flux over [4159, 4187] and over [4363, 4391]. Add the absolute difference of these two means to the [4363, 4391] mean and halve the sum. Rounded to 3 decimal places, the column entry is 0.021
